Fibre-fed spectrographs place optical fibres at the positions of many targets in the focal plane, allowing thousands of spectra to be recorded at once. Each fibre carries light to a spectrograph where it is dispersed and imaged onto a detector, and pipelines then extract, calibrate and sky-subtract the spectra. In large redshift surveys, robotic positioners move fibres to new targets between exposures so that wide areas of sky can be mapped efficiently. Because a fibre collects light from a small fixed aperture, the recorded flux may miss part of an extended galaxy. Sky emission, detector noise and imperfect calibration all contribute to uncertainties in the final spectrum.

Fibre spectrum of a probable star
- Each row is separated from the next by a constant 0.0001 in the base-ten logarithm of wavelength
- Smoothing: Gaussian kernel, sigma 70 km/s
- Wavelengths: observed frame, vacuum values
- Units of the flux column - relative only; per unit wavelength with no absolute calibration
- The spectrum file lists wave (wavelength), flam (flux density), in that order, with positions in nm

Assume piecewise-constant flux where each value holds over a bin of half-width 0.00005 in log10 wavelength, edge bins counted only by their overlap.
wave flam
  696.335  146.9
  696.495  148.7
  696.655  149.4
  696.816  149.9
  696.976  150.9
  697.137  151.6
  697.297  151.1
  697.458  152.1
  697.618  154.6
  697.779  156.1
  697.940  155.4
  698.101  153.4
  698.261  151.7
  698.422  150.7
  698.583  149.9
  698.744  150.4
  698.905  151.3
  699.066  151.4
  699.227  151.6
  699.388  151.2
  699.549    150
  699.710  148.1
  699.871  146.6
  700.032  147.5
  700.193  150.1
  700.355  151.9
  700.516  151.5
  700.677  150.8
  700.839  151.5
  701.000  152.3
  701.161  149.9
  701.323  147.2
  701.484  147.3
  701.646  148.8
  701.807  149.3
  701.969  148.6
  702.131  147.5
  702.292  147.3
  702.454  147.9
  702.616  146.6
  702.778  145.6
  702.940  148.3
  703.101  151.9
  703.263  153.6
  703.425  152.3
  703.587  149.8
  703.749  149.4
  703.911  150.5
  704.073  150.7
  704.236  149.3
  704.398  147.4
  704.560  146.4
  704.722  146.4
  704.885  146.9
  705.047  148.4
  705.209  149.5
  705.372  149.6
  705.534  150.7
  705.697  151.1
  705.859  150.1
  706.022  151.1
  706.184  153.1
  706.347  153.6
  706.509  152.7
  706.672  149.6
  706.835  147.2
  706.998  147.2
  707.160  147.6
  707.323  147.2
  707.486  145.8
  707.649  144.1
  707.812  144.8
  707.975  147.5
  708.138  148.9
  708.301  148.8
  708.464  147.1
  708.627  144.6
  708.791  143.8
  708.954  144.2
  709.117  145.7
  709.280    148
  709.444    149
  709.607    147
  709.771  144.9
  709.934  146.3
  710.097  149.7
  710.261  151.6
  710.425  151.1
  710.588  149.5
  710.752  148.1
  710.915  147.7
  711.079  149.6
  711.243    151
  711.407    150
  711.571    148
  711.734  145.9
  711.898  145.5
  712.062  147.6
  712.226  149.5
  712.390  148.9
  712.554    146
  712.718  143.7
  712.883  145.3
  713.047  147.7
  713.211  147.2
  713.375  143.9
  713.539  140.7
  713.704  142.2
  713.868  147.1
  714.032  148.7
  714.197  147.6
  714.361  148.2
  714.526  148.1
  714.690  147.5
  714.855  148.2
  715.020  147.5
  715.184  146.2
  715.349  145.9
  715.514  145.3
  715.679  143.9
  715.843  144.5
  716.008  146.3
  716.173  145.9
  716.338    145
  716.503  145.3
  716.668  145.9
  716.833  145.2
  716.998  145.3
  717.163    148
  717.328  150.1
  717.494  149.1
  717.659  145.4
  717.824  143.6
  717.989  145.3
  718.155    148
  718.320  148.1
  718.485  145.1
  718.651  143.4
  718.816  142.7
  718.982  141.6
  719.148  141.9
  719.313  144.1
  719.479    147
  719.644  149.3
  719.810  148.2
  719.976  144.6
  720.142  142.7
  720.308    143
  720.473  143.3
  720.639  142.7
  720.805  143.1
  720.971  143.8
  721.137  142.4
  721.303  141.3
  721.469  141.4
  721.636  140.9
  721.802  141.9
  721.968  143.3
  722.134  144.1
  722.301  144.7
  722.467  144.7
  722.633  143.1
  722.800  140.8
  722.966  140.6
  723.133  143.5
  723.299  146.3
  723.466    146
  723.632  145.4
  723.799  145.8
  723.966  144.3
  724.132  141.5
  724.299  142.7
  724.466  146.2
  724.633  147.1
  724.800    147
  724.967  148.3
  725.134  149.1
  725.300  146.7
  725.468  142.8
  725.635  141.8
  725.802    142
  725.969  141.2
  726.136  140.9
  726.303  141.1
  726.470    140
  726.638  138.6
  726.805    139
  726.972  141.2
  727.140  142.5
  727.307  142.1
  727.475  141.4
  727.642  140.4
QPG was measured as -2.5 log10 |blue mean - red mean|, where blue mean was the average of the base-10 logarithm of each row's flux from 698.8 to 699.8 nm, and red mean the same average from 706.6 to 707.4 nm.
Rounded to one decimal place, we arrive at 5.2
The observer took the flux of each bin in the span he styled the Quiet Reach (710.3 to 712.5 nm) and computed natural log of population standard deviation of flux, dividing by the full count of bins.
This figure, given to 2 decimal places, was 0.51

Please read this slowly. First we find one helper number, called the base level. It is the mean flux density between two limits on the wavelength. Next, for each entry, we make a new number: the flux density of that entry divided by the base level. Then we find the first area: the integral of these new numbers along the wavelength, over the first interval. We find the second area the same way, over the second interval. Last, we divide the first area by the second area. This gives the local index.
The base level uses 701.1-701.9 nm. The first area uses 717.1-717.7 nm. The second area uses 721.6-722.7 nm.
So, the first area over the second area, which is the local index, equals 0.6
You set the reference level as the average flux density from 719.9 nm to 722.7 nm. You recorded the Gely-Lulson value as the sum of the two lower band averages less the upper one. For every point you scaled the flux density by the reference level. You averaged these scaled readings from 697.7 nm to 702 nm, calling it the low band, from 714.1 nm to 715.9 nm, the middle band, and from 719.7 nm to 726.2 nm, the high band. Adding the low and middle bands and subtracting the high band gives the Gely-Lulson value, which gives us 1.072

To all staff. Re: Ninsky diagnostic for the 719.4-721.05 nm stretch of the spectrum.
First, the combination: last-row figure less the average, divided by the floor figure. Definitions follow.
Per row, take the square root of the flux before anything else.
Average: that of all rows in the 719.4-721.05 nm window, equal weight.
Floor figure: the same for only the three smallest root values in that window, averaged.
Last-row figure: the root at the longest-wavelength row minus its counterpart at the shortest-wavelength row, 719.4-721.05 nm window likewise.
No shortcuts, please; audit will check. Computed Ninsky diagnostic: -1.018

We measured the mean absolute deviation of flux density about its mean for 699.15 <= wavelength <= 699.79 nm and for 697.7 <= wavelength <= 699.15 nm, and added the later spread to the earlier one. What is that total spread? 3.0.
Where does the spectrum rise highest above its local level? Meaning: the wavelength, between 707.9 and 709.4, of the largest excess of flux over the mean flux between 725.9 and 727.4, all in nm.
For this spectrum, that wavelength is 708.138 nm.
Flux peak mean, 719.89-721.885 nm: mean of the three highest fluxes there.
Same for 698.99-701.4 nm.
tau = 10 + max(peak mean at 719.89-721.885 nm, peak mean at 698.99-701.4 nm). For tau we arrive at 161.9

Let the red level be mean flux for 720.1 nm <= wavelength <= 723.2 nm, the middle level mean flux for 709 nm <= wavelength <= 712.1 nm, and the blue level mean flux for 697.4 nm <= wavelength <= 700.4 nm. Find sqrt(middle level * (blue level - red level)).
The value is 35.6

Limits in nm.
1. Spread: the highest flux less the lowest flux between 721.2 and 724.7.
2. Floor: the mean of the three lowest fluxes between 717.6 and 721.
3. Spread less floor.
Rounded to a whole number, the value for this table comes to -136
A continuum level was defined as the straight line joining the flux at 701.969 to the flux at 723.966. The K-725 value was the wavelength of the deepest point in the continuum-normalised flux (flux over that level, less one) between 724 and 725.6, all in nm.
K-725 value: 724.132 nm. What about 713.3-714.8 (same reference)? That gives 713.539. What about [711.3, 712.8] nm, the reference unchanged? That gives 712.718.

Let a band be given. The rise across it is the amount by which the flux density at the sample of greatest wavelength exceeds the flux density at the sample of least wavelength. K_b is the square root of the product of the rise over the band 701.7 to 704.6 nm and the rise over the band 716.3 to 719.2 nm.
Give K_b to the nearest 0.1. 3.0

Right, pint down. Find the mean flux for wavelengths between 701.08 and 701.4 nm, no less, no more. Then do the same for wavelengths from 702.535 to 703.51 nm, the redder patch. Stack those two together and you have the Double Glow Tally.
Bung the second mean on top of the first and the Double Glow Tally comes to 298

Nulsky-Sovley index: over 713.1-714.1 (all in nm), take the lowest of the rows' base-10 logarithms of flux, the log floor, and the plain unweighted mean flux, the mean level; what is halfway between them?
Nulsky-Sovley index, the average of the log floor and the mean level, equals 73.6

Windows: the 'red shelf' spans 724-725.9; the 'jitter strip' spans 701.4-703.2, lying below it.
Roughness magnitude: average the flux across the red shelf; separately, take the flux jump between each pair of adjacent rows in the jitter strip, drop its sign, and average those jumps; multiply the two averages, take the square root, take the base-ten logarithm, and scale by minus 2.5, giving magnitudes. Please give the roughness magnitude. -2.9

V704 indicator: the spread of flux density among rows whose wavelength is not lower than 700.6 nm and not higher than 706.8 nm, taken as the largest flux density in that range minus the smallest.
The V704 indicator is 8.0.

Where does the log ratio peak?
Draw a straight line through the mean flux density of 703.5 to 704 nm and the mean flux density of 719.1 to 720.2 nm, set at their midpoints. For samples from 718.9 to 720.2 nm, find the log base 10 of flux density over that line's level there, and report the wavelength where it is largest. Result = 719.644 nm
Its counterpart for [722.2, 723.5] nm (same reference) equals 723.299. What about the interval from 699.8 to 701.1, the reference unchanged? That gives 701.000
